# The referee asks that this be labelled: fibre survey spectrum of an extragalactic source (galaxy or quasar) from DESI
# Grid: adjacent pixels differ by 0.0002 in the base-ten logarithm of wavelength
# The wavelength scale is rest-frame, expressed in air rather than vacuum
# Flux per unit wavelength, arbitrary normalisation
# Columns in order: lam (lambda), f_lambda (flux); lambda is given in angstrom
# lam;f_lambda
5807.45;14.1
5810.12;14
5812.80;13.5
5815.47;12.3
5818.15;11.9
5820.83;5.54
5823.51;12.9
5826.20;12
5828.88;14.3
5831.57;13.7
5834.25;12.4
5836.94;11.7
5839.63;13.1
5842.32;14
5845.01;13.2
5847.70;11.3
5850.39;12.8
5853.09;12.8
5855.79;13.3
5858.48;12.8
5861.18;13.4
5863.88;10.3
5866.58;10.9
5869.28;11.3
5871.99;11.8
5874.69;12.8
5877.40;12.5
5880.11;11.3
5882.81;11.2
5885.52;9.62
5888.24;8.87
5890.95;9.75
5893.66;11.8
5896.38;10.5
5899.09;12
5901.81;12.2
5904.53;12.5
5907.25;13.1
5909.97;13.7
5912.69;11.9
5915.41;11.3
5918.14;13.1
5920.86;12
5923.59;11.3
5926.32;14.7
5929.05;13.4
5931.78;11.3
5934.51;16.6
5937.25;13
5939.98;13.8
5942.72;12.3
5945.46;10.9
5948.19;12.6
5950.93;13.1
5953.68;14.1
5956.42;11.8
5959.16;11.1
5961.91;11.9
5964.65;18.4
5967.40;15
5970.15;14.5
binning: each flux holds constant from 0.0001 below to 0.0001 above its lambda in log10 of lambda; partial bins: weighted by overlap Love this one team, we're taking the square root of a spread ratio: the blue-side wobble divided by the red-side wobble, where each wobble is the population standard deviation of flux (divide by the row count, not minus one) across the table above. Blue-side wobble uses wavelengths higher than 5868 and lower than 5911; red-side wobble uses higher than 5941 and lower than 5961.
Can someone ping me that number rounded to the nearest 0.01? 1.11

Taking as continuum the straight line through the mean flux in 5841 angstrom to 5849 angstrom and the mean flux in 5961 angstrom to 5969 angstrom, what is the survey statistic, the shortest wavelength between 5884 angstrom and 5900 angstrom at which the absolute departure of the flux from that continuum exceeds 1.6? 5885.52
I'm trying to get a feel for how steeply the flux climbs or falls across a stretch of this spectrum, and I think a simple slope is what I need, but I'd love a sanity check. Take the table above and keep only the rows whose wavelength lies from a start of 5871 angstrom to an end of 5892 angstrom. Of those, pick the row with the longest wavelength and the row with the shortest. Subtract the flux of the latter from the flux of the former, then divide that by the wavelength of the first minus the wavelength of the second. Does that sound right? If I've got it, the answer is -0.11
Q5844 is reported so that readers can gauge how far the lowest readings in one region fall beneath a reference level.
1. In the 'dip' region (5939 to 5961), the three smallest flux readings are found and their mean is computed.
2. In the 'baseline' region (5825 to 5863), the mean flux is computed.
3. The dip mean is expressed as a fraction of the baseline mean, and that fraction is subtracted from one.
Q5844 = 0.13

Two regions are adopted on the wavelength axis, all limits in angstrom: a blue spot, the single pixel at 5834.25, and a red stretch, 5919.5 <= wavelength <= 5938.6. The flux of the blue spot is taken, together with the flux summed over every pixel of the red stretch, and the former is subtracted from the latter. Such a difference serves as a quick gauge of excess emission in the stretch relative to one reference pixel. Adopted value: 80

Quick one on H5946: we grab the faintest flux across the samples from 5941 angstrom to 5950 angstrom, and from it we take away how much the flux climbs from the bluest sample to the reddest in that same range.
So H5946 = 10.6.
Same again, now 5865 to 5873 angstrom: 10.0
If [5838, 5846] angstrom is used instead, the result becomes 13.0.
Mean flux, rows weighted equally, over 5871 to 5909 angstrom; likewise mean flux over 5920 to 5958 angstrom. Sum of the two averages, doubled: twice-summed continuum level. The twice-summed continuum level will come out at 48.7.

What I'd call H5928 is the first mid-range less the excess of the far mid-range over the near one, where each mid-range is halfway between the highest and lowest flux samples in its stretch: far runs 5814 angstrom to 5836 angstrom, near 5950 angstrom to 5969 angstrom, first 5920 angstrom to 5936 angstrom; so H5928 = 18.8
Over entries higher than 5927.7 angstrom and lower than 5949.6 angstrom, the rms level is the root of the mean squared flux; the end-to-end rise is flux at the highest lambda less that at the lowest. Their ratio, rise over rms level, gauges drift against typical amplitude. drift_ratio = -0.06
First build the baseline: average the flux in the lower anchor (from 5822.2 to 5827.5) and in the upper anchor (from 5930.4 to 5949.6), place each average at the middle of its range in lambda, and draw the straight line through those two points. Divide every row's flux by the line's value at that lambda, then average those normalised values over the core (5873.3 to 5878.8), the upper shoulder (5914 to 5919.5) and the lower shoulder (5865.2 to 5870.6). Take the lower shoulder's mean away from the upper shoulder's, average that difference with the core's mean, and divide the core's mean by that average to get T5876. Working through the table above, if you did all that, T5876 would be 1.87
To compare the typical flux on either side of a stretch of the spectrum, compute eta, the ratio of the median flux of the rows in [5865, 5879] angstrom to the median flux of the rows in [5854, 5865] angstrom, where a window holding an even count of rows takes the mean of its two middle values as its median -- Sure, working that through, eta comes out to 0.90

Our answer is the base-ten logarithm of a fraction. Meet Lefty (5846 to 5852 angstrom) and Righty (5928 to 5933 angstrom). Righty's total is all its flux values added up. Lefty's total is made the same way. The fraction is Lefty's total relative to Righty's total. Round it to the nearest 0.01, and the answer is -0.01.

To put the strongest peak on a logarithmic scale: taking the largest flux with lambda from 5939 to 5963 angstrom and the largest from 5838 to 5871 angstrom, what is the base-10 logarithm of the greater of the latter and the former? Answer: 1.15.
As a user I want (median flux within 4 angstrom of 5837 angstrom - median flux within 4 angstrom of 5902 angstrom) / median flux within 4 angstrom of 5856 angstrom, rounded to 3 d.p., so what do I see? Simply 0.016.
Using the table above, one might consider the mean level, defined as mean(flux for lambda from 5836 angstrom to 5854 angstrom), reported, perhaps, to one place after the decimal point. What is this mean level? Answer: 12.7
